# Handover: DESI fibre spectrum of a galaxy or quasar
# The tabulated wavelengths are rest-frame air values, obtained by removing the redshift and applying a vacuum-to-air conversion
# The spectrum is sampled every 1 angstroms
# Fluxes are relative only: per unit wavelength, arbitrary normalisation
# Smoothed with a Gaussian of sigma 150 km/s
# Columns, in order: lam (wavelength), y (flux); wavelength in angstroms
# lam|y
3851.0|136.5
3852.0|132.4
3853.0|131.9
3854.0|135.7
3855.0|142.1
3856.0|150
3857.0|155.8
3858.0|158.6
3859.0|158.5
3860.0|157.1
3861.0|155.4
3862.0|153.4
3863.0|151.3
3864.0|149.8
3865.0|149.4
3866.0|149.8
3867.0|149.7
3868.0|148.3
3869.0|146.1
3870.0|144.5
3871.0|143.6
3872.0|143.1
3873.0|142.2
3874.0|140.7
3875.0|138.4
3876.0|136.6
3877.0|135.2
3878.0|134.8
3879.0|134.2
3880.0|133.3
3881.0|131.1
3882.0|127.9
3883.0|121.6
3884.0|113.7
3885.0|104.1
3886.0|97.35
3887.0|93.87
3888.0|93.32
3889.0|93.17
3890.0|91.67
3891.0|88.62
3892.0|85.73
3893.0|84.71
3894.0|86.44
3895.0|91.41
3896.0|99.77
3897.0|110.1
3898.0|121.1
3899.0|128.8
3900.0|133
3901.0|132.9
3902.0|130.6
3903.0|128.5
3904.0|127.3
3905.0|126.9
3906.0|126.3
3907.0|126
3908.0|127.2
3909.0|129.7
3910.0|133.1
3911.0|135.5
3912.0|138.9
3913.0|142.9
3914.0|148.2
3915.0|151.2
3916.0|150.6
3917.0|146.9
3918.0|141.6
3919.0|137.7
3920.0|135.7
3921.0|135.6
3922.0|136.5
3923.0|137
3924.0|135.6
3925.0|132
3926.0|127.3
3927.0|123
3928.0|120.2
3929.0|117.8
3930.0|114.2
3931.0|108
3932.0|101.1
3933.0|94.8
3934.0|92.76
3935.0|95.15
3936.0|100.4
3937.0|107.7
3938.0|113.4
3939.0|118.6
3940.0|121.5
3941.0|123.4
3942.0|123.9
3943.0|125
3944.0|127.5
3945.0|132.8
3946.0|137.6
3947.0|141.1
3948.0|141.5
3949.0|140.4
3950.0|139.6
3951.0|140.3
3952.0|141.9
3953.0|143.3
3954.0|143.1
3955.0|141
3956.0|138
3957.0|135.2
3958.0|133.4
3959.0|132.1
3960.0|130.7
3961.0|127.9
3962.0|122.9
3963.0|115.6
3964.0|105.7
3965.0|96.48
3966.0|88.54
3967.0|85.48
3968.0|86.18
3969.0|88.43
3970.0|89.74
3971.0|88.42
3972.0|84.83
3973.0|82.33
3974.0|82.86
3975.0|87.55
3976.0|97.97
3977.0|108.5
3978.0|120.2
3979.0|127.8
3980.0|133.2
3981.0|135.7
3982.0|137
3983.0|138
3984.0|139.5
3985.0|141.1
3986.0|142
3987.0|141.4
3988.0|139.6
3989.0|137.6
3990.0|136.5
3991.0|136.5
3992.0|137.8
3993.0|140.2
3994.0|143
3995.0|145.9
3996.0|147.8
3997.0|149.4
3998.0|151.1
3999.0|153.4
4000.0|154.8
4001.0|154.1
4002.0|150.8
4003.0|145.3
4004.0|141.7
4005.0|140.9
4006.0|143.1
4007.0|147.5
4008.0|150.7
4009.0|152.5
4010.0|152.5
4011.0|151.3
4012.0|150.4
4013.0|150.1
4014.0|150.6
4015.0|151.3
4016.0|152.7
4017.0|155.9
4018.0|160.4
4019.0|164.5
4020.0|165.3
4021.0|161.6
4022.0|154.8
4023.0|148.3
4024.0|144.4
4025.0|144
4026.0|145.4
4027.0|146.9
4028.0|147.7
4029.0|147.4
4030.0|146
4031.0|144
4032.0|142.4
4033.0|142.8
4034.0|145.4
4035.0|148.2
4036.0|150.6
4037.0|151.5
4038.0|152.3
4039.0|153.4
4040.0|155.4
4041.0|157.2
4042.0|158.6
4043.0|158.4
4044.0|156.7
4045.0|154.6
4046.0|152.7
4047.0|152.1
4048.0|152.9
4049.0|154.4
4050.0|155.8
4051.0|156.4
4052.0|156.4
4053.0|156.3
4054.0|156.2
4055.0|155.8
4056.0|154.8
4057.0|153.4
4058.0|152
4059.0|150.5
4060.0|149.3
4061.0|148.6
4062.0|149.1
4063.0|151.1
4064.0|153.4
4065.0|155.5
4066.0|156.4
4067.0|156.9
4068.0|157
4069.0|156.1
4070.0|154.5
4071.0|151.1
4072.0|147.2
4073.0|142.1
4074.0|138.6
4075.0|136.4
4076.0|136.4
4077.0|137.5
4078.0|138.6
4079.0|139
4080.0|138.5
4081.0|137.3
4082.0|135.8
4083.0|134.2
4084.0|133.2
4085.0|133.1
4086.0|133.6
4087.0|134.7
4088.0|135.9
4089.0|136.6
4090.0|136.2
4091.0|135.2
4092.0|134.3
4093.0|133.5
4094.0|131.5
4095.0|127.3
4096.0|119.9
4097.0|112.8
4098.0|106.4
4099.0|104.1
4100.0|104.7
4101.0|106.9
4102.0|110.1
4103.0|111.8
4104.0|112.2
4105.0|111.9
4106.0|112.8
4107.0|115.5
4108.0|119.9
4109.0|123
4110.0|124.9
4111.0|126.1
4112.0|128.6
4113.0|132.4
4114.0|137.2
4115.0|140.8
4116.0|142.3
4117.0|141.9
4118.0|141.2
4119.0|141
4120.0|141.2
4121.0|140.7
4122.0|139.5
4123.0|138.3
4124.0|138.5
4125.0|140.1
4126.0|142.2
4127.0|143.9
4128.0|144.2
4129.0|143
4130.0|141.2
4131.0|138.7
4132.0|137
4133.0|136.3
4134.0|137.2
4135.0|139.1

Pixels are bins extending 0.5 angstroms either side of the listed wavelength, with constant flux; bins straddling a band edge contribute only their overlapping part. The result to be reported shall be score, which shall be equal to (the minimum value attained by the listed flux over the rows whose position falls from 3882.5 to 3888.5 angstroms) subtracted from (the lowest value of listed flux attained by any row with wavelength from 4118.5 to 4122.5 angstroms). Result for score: 46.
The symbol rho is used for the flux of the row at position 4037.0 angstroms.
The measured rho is 151.5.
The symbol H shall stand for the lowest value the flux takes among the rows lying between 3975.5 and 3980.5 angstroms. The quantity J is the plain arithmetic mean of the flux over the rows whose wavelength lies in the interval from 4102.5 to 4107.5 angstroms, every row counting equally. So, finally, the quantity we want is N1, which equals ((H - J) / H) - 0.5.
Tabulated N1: -0.65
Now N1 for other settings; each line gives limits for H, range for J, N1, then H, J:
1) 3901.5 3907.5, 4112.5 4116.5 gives -0.60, 126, 138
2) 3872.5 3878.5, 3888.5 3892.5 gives -0.17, 134.8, 90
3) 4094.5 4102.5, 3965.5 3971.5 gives -0.34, 104.1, 88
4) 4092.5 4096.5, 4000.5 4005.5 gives -0.72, 119.9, 147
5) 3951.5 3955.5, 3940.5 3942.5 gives -0.38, 141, 124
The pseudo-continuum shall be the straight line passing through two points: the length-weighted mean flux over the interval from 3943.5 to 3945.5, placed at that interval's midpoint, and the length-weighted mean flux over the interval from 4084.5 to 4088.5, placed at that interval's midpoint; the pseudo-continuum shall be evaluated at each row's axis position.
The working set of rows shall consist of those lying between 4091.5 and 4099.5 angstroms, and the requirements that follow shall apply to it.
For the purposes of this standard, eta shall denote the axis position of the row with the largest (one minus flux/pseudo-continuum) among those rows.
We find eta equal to 4099.0 angstroms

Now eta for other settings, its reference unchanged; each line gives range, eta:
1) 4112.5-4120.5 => 4113.0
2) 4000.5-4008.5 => 4005.0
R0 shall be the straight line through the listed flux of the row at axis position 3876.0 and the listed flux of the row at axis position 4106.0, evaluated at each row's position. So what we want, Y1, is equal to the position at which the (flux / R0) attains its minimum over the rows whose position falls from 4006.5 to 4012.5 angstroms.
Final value 4007.0 angstroms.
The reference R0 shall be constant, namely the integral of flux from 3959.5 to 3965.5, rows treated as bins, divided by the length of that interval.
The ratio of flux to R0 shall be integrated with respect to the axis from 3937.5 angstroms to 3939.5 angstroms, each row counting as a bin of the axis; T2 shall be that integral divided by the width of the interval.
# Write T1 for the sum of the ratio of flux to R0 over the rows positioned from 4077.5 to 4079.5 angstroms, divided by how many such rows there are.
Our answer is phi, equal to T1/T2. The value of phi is 1.20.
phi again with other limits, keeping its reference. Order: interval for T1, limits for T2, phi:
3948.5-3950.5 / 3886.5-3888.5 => 1.50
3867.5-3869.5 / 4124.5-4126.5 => 1.04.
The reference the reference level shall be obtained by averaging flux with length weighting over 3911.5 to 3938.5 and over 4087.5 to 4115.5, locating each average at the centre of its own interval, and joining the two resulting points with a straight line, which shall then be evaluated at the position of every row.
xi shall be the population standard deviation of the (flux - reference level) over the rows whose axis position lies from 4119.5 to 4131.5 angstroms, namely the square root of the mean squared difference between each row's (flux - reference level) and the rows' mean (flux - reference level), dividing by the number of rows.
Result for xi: 2.0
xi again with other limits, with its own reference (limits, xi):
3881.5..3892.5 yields 13.4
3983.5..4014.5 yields 5.8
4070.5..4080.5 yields 4.6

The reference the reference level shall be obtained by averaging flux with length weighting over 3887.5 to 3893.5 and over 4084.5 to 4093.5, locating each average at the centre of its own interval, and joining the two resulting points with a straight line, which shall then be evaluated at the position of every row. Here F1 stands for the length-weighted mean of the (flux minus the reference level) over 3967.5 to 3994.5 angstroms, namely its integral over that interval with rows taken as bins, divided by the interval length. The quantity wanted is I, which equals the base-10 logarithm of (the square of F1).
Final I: 1.9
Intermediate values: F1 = 9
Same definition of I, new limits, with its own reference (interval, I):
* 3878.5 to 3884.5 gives 3.2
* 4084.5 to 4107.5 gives 2.3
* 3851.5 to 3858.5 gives 3.6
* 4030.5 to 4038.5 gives 2.8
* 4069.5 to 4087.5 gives 1.6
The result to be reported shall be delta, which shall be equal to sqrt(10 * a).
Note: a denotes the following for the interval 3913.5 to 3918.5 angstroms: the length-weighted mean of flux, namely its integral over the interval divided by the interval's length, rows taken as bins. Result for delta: 38.4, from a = 148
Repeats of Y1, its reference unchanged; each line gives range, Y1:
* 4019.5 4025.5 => 4025.0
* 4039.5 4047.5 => 4047.0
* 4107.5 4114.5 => 4108.0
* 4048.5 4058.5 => 4058.0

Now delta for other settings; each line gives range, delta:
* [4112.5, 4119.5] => 37.4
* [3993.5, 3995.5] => 38.0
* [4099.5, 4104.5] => 33.0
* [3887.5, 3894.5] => 29.8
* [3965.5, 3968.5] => 29.5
